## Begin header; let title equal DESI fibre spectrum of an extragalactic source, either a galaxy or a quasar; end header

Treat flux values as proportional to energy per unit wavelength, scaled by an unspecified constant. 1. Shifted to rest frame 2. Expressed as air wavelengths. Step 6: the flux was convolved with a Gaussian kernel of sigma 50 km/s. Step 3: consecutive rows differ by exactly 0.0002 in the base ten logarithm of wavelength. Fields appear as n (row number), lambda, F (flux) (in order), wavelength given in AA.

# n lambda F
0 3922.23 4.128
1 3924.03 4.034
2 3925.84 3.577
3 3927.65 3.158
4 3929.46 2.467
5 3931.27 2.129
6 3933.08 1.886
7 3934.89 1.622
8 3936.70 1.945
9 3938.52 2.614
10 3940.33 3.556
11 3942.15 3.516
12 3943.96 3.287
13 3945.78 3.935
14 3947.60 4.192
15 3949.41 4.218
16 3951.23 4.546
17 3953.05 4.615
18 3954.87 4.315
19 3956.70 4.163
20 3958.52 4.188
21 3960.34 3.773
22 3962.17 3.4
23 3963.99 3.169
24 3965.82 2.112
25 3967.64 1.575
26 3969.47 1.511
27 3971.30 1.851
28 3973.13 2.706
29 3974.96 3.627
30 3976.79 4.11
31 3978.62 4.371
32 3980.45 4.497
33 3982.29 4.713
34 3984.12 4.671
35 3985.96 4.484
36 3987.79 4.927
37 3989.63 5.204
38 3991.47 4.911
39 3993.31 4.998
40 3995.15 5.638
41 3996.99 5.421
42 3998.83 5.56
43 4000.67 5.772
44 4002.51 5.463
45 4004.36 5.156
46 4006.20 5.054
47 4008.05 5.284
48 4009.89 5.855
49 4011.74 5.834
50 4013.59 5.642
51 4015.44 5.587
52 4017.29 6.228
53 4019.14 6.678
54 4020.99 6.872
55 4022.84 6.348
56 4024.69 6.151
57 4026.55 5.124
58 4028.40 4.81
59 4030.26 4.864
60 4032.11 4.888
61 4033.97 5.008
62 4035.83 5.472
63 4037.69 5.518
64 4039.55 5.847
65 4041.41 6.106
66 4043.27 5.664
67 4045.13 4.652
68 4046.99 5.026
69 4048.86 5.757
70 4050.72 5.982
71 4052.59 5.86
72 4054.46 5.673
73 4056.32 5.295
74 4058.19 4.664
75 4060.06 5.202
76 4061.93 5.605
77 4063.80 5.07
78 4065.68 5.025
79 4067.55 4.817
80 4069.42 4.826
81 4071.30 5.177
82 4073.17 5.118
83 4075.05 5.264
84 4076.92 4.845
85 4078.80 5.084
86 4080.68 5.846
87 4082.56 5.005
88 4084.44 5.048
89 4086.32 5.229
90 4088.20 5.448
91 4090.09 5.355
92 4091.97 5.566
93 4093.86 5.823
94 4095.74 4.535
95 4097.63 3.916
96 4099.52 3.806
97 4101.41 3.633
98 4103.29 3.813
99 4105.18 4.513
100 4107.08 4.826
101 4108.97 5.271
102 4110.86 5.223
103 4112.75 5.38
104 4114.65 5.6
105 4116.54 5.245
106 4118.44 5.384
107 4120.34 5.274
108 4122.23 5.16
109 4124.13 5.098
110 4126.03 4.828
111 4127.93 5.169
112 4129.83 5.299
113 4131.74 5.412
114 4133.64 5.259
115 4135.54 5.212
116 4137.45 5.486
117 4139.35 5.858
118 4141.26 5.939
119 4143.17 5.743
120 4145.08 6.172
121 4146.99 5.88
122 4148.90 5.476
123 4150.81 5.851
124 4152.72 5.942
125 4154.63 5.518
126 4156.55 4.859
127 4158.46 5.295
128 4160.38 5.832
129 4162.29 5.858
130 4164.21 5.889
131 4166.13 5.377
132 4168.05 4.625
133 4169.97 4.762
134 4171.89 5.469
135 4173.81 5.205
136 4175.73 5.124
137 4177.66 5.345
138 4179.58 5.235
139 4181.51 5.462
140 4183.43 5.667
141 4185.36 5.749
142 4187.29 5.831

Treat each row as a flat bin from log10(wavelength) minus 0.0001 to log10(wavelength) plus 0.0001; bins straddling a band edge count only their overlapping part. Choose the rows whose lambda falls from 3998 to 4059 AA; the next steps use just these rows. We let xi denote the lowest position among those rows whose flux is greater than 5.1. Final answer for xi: 3998.83 AA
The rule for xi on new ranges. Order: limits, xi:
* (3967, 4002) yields 3989.63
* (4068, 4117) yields 4071.30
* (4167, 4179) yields 4171.89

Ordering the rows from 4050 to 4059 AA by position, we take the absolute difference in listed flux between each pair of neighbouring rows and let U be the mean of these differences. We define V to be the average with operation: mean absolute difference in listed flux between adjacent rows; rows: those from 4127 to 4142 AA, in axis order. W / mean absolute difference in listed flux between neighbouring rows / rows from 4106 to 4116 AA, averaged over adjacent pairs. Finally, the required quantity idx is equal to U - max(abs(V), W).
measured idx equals 0.11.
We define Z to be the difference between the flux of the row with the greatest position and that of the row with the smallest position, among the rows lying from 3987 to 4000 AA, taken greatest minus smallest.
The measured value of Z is 0.63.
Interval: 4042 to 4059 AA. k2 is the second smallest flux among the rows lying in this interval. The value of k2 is 4.664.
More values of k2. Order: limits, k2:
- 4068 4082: 4.845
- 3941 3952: 3.516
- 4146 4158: 5.476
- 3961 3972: 1.575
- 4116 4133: 5.098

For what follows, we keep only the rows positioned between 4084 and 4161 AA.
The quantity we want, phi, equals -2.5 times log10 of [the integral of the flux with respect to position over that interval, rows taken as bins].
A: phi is -6.5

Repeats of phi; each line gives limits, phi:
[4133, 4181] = -6.1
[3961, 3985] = -4.7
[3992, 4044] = -6.2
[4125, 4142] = -4.9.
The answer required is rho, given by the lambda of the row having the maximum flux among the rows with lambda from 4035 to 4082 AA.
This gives 4041.41 AA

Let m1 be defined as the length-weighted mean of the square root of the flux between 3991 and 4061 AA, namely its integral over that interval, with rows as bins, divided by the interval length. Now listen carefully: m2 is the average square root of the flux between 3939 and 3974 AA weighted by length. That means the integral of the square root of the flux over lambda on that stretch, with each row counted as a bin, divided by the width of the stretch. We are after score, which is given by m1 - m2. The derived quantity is 0.53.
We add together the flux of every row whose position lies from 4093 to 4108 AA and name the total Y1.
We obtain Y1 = 35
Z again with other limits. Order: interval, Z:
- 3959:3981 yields 0.72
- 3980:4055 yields 1.18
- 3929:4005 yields 2.69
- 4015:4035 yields -0.58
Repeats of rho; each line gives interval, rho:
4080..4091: 4080.68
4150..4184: 4152.72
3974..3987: 3982.29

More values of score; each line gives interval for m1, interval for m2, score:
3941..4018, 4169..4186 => -0.24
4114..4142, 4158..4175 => 0.00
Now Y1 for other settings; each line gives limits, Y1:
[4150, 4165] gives 45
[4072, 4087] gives 41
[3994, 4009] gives 43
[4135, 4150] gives 46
